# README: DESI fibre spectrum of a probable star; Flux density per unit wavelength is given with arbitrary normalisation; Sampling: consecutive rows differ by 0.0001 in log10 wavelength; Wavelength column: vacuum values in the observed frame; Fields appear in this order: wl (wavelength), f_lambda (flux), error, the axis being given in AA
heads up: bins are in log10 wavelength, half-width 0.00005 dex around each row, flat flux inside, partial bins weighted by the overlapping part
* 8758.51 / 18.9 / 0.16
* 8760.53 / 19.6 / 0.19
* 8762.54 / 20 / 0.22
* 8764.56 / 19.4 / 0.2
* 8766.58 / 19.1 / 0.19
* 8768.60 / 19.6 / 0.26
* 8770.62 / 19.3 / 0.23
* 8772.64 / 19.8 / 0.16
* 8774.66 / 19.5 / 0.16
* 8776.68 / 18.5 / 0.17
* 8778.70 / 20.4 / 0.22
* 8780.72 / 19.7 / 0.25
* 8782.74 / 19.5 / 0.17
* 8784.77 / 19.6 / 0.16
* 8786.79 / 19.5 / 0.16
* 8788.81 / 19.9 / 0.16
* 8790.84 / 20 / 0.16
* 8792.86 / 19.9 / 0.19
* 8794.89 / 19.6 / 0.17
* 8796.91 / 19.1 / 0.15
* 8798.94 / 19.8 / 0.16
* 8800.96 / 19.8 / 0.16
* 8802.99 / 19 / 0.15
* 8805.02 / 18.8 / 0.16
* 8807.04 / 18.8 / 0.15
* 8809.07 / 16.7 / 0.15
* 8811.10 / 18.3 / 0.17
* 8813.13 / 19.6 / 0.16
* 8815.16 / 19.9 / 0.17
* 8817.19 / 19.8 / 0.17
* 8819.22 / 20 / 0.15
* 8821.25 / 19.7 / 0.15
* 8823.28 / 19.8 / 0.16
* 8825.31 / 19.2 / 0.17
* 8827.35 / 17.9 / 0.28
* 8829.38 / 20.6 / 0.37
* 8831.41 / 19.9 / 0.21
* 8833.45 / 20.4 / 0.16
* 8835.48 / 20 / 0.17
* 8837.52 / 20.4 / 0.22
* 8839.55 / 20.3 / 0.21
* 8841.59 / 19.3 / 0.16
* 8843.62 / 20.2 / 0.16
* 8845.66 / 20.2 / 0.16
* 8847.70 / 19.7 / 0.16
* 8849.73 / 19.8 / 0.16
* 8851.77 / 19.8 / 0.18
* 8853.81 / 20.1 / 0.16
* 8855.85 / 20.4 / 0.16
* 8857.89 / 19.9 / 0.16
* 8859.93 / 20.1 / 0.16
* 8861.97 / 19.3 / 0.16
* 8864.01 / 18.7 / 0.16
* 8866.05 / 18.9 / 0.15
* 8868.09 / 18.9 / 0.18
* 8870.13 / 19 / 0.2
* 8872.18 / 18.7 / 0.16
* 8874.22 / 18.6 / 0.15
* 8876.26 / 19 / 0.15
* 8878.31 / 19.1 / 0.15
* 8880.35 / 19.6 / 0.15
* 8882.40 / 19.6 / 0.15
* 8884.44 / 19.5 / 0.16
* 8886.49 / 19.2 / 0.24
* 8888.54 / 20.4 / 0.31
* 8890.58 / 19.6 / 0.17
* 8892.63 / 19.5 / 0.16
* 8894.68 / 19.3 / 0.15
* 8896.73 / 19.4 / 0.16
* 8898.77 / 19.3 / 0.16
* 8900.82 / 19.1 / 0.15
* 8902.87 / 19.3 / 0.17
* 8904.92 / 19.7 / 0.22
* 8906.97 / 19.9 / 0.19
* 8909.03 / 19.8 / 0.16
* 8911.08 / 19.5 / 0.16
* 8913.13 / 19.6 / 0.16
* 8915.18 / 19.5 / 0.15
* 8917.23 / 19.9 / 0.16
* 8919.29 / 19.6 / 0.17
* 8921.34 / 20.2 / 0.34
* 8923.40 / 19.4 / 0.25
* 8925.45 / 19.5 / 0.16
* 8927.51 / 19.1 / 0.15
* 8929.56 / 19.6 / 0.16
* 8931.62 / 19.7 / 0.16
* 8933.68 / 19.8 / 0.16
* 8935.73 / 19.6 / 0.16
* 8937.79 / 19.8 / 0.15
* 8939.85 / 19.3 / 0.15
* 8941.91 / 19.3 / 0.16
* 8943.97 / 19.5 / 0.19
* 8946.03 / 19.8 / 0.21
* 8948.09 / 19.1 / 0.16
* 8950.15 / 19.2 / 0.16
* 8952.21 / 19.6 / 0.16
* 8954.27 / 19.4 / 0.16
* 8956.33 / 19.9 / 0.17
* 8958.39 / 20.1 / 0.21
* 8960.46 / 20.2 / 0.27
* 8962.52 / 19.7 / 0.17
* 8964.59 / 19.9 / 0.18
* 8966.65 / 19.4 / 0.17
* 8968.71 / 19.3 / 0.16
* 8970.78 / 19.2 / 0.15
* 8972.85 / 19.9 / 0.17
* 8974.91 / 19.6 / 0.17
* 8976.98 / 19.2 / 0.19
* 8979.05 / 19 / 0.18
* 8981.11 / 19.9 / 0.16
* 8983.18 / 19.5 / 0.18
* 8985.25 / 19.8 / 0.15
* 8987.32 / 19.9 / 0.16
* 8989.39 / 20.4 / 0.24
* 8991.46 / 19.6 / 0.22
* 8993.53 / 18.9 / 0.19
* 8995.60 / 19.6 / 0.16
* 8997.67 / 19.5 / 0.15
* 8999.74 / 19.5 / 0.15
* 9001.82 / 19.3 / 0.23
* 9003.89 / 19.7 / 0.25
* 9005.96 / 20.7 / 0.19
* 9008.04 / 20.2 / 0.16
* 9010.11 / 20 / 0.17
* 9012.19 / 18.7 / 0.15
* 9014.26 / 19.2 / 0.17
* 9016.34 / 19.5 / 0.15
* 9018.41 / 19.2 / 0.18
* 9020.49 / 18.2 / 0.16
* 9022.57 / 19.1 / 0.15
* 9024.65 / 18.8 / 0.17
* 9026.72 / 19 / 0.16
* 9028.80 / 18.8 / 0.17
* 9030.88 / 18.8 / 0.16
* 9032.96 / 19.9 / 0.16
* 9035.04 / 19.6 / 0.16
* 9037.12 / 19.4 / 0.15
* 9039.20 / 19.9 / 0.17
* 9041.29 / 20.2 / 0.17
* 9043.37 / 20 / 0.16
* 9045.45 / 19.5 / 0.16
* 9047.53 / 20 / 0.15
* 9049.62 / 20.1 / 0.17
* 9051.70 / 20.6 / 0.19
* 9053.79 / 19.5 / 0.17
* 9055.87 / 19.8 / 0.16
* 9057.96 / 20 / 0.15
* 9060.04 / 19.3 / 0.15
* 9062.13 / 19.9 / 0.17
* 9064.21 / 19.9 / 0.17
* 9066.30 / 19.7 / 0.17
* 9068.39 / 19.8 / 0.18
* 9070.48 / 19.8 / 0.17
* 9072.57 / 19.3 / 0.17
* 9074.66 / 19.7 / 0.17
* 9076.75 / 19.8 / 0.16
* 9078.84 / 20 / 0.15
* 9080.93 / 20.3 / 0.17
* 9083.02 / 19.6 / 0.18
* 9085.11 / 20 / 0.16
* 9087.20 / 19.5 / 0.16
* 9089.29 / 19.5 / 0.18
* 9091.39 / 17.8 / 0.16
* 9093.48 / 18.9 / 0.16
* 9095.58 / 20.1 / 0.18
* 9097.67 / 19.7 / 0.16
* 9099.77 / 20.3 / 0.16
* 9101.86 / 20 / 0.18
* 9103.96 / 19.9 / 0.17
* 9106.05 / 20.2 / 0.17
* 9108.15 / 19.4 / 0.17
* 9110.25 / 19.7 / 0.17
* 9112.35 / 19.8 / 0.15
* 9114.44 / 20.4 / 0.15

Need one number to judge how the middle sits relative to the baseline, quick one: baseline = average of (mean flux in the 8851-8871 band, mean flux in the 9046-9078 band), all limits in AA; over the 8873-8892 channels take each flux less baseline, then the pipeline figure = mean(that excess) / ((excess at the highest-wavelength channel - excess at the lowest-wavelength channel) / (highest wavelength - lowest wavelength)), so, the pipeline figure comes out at -4.3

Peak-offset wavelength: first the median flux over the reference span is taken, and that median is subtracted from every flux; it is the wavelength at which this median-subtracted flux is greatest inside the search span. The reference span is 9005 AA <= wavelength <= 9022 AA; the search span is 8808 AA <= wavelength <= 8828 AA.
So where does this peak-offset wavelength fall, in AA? 8819.22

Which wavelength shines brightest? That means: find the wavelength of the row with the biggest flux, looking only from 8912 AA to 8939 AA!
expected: 8921.34 AA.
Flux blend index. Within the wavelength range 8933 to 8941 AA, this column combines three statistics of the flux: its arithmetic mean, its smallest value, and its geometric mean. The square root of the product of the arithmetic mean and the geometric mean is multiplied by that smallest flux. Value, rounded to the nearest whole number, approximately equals 379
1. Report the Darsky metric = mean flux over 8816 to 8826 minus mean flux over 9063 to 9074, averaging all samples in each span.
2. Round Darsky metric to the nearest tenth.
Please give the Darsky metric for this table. 0.0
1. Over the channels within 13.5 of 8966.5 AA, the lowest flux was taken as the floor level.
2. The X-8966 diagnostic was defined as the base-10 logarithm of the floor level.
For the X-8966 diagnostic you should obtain 1.28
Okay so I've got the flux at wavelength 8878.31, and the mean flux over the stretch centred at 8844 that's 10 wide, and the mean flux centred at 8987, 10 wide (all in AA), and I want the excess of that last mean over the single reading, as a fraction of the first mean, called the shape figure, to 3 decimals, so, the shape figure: 0.037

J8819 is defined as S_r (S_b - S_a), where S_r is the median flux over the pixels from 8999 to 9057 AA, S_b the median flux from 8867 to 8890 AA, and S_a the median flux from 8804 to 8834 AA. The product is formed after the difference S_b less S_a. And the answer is -12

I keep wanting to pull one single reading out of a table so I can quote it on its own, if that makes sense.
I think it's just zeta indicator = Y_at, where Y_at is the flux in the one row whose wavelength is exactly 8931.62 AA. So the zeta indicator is 19.7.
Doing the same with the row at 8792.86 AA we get 19.9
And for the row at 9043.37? 20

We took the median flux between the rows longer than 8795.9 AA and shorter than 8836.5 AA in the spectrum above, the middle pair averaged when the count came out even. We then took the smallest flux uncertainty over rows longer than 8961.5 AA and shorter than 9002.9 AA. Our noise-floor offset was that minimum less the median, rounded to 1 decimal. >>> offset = -19.6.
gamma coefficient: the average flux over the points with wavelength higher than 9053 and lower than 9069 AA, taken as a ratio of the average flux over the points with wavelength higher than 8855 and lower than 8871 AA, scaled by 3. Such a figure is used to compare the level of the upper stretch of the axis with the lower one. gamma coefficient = 3.05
